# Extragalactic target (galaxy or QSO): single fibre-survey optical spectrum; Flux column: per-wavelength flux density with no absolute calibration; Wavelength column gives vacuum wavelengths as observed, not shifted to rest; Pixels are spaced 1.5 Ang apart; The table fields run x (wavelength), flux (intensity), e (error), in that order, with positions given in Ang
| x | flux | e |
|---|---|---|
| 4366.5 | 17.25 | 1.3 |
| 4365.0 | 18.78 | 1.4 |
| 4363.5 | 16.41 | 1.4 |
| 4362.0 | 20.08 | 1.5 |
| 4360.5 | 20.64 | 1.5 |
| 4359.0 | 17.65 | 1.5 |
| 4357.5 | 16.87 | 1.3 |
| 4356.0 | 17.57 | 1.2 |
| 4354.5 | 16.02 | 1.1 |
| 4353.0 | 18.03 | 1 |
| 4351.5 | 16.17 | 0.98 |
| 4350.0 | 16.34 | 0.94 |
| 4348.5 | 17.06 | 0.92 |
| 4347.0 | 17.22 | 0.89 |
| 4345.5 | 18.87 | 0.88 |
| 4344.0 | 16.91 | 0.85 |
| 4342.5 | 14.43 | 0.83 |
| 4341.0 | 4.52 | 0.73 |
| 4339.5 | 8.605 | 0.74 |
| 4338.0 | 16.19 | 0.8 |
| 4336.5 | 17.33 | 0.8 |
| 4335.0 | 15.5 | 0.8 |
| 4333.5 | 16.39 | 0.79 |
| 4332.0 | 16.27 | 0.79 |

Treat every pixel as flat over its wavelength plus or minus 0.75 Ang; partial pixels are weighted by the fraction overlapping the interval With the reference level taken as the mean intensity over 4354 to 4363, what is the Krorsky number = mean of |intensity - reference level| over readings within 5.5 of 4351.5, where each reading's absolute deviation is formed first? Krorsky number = 1.2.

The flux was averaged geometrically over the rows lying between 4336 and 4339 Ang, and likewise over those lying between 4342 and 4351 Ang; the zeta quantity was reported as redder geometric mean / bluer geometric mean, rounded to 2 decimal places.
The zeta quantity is 1.00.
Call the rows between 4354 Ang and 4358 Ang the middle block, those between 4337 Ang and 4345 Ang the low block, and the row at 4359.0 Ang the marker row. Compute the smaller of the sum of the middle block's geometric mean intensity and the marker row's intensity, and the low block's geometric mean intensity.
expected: 10.9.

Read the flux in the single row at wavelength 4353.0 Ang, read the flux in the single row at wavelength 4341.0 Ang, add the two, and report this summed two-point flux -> 23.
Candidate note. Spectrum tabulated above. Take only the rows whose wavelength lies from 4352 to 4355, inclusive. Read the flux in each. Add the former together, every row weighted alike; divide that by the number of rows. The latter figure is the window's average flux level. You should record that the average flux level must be 17.0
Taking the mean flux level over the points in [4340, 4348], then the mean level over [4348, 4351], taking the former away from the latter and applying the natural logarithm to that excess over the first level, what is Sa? 0.8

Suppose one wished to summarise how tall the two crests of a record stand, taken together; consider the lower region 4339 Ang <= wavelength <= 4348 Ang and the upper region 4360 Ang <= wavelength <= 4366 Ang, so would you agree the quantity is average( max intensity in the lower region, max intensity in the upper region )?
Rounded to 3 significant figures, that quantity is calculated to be 19.8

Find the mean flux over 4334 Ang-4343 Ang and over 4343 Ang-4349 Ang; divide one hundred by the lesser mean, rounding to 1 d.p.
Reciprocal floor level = 7.8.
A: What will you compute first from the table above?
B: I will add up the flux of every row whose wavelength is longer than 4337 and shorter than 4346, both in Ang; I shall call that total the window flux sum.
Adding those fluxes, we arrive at 80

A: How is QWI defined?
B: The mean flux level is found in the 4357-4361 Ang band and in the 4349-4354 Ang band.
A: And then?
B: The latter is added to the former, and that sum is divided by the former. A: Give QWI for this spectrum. 1.92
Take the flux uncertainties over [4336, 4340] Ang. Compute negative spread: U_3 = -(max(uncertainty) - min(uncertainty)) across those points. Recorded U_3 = -0.060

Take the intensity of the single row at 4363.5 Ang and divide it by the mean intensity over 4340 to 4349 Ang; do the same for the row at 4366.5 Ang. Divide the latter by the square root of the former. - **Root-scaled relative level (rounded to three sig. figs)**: 1.11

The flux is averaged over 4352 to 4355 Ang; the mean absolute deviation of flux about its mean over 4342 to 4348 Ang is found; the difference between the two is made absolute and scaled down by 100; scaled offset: 0.158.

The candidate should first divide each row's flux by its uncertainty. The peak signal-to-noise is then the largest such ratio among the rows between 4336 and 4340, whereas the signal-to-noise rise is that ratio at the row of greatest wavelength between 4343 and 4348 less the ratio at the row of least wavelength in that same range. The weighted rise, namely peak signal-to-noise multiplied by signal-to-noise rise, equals -12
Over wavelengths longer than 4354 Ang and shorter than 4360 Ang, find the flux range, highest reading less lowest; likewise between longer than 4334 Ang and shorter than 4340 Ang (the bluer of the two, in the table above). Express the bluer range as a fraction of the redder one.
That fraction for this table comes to 5.4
